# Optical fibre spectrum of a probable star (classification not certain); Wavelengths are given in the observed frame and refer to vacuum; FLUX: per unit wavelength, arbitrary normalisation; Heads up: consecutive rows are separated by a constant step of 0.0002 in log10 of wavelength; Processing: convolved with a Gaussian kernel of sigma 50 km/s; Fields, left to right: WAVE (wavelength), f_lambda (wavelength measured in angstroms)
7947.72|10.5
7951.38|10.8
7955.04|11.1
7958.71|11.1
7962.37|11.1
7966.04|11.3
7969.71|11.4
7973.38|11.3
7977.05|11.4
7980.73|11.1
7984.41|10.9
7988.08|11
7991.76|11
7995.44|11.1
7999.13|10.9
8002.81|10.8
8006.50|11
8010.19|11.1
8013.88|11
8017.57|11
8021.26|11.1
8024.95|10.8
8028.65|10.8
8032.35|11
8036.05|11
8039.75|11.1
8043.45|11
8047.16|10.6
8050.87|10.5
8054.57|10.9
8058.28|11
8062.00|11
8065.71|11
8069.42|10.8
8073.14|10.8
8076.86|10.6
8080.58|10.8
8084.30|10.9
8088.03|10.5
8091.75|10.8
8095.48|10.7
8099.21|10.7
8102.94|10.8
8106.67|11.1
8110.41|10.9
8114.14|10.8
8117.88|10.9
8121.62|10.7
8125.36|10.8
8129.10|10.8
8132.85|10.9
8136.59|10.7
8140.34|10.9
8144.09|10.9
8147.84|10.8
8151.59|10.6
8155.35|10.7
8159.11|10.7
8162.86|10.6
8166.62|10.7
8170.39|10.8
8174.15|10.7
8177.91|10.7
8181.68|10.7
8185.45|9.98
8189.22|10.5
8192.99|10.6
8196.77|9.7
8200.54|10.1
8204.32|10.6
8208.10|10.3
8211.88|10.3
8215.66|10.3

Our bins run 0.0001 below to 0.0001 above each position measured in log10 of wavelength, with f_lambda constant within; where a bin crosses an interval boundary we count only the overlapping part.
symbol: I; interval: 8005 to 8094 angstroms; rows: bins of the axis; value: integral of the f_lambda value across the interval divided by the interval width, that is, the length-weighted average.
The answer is 10.9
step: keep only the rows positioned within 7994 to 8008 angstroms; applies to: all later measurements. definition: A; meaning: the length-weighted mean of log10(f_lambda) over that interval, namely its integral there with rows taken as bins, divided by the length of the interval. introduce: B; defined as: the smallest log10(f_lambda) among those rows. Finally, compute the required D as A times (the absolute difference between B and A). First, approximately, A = 1.04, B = 1.03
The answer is 0.005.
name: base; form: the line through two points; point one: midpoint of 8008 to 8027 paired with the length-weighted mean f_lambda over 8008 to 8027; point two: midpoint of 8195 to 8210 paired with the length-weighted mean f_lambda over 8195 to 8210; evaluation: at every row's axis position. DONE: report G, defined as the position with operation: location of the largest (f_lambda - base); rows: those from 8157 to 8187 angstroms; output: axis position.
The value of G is 8170.39 angstroms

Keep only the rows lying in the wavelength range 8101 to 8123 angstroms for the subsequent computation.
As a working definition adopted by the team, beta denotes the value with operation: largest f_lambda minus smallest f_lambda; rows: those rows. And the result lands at 0.40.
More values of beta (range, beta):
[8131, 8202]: 1.20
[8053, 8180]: 0.60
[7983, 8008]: 0.30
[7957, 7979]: 0.30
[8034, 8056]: 0.60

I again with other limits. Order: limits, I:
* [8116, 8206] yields 10.6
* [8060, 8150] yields 10.8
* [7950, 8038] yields 11.0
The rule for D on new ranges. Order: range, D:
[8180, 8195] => 0.019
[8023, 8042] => 0.006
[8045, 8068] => 0.014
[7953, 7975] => 0.005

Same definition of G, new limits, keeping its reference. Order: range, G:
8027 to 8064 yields 8039.75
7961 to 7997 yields 7977.05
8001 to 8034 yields 8021.26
